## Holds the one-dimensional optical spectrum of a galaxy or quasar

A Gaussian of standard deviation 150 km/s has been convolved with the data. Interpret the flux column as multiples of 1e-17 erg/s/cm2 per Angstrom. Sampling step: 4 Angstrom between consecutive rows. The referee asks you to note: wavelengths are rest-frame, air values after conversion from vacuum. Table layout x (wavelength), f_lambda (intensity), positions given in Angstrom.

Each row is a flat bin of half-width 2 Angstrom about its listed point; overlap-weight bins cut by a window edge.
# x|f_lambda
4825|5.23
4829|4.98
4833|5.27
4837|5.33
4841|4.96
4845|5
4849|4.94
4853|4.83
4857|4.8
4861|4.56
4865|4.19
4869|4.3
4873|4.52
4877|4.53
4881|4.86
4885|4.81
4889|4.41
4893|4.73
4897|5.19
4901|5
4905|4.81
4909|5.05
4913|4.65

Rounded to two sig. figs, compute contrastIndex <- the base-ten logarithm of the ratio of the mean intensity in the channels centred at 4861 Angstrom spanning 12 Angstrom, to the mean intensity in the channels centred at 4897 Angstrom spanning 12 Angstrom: -0.042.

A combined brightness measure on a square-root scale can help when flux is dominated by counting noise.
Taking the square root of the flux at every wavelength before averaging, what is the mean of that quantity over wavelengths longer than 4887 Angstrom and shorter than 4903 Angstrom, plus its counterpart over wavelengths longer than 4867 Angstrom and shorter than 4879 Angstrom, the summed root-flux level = 4.31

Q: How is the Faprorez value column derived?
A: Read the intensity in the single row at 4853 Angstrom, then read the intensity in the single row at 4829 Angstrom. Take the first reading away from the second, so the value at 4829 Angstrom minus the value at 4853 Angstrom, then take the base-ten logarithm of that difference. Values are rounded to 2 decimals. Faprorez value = -0.82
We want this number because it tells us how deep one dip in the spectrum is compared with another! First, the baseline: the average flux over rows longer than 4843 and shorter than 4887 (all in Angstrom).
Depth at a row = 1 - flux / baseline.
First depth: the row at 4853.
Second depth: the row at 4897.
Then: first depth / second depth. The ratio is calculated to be 0.31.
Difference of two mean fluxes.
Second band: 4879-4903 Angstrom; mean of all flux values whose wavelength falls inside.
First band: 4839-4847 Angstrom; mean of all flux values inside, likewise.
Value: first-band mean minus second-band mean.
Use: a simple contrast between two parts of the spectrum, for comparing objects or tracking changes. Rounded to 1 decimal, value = 0.1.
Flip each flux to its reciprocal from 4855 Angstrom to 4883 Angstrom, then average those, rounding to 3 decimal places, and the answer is 0.221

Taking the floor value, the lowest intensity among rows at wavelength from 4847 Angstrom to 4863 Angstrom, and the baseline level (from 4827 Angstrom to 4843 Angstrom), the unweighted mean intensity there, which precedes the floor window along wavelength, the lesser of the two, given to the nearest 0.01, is 4.56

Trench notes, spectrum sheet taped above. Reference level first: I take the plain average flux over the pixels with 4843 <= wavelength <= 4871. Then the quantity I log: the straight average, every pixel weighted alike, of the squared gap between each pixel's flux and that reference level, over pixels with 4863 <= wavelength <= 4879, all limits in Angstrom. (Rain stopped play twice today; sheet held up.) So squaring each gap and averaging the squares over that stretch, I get 0.10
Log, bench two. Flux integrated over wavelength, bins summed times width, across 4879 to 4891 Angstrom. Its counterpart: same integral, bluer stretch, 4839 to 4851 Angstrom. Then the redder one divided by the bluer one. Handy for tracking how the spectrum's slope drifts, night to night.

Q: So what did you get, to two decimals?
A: 0.94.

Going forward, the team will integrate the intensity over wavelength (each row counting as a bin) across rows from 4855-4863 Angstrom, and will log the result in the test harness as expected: 37.4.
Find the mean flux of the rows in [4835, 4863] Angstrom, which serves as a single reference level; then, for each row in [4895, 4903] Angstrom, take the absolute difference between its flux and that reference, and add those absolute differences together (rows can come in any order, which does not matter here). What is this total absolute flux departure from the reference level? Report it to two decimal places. 0.36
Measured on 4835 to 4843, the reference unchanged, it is 0.46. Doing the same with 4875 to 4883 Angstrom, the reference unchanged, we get 0.44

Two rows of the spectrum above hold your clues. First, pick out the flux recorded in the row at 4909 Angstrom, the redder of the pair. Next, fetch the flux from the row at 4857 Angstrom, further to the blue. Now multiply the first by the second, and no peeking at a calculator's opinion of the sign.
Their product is 24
